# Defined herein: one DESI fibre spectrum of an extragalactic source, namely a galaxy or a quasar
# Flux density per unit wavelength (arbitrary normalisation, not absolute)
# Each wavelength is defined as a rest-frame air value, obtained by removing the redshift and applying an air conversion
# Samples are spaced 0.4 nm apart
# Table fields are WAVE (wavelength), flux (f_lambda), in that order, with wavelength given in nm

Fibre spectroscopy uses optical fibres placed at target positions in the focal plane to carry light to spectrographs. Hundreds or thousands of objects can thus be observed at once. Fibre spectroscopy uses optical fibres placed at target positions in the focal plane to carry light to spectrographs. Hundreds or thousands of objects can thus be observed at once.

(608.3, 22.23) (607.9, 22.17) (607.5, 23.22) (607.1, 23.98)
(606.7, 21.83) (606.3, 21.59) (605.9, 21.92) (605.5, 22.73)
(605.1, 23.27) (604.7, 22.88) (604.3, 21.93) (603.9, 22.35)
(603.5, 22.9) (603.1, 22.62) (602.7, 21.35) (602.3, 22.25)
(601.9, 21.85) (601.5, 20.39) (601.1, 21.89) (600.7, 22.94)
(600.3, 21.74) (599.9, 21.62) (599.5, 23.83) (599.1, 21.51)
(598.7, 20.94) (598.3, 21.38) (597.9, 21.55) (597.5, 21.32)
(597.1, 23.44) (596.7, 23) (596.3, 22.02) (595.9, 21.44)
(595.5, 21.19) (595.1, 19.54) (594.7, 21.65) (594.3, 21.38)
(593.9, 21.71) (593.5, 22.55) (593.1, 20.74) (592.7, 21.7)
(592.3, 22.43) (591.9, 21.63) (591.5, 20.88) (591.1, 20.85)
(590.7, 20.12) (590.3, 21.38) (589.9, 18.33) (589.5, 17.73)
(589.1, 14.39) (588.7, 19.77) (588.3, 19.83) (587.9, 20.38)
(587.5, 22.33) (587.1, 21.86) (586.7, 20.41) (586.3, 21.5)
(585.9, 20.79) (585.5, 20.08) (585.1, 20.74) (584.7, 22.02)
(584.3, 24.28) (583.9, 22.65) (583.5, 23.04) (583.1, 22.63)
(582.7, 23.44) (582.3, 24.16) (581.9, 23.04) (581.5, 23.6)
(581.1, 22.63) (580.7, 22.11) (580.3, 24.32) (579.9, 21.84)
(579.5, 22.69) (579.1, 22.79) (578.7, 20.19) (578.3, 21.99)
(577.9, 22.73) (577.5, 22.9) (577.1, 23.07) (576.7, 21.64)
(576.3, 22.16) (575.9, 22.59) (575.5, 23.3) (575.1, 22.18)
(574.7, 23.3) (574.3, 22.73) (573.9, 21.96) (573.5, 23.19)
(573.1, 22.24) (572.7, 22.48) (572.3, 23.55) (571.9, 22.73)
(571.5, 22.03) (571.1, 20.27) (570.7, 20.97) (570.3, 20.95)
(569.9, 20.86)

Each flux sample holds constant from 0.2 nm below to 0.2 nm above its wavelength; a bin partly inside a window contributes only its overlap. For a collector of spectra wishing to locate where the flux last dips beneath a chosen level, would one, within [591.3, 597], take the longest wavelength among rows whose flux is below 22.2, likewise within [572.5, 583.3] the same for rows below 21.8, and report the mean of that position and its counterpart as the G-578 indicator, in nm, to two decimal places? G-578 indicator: 587.50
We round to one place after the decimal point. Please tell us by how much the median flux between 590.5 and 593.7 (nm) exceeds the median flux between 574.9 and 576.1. -1.3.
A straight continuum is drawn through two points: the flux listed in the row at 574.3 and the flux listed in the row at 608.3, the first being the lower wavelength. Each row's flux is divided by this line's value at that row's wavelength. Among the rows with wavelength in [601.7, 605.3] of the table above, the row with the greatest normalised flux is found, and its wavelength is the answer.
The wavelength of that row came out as 605.1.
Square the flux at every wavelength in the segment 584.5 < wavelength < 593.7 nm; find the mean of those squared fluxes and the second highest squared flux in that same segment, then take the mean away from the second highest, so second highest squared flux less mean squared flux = 78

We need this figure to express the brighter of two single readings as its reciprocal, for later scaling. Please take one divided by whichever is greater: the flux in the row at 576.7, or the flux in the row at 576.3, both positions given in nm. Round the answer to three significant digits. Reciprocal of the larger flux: 0.0451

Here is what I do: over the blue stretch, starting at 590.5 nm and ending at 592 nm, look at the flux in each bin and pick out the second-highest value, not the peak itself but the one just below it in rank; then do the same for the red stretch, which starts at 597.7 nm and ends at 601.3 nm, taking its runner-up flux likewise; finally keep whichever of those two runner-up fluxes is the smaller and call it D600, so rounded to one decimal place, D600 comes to 20.9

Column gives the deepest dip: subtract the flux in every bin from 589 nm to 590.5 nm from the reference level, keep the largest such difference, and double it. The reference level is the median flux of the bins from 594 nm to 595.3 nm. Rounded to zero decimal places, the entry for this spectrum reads 14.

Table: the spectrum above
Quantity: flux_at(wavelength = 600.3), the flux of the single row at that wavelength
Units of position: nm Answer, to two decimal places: 21.74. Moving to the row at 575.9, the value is 22.59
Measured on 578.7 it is 20.19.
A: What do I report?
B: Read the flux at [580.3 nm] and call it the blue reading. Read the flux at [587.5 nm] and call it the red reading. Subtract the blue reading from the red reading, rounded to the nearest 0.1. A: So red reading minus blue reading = -2.0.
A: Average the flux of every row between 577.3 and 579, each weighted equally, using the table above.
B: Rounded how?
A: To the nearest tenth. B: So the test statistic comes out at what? 22.0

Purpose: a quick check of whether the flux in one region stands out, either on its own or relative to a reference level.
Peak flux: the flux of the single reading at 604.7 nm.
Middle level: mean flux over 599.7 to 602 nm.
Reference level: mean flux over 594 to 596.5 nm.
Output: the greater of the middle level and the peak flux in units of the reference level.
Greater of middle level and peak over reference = 22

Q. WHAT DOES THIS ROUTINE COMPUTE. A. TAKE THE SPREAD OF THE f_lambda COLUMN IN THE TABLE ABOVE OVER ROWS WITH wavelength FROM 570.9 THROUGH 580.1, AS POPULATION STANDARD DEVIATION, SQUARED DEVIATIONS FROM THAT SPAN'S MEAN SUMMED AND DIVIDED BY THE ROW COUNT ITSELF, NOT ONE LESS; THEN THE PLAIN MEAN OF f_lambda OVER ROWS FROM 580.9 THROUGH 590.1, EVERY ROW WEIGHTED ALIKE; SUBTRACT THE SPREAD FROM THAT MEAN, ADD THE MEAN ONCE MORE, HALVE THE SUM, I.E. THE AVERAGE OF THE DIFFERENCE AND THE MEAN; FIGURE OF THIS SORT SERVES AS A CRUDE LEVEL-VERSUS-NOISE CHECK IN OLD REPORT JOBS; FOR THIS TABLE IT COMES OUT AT 20.9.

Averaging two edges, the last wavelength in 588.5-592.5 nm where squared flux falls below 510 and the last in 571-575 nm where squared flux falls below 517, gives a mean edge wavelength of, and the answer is 583.30 nm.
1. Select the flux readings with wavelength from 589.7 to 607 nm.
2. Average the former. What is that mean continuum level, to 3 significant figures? 21.7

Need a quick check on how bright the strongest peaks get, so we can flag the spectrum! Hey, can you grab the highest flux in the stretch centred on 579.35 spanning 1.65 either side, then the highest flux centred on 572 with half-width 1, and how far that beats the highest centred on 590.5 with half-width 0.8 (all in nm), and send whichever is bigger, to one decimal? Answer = 24.3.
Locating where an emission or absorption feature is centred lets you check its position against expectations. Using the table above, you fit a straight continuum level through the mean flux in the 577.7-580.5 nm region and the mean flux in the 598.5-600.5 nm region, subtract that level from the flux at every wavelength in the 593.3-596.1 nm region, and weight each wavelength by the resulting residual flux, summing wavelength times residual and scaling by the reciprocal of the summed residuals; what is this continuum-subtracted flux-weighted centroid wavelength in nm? 595.20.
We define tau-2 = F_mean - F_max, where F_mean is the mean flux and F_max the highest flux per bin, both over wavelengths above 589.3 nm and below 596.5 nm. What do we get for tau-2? -1.6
